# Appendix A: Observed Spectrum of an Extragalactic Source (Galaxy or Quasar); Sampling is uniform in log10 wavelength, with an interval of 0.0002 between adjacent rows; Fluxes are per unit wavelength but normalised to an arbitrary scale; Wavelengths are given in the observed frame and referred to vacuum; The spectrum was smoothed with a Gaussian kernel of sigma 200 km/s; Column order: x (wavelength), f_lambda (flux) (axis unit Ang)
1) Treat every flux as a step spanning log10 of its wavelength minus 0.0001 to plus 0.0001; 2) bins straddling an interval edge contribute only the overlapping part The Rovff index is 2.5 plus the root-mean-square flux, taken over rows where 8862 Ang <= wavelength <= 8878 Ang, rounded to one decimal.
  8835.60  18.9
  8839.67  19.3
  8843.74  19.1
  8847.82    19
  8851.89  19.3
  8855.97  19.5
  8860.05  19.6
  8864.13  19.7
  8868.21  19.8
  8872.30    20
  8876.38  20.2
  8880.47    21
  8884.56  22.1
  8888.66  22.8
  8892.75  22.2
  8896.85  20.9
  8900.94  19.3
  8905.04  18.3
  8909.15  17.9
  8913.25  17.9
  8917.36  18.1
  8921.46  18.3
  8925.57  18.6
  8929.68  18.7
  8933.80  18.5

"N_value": 22.4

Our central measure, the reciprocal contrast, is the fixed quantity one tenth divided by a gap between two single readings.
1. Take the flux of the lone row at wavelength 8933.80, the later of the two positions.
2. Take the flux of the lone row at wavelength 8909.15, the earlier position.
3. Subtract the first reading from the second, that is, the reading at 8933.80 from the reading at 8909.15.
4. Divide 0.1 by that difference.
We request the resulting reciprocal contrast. -0.17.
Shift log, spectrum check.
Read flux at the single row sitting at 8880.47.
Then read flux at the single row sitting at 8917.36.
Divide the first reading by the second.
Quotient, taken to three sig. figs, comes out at 1.16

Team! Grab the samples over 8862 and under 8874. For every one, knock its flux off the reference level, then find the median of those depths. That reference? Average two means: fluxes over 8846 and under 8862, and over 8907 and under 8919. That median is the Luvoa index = -1.1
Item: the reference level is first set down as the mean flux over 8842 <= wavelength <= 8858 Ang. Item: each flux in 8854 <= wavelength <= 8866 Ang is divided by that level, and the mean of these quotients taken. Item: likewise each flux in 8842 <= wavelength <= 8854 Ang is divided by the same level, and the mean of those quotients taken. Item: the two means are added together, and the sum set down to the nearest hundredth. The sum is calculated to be 2.01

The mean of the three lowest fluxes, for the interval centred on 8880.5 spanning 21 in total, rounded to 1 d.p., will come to 20.4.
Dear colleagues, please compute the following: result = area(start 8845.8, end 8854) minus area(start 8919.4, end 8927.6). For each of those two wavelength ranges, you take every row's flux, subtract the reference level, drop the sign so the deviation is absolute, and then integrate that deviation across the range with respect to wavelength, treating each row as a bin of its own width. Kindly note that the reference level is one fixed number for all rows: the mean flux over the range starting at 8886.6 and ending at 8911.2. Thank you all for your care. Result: -6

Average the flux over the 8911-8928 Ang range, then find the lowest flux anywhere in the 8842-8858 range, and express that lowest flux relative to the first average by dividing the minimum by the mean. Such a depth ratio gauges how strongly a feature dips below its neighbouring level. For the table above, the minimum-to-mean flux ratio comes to 1.04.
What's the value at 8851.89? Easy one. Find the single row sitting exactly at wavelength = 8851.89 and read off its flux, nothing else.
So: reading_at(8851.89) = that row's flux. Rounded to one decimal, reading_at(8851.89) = 19.3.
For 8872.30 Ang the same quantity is 20.0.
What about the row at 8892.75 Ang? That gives 22.2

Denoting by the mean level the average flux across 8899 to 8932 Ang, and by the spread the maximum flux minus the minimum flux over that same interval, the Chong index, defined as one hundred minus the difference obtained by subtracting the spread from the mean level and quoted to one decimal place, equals 83.0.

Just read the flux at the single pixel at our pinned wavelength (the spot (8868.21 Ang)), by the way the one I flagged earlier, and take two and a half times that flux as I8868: 49.5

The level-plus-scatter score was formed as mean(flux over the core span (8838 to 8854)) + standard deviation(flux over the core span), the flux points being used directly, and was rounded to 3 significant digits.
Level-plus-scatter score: 19.3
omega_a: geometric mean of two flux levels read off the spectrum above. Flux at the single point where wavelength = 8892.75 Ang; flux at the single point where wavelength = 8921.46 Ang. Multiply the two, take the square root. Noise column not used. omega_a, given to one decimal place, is 20.2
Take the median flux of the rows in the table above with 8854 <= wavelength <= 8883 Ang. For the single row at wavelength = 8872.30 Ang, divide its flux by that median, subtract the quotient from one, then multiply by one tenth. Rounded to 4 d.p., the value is -0.0010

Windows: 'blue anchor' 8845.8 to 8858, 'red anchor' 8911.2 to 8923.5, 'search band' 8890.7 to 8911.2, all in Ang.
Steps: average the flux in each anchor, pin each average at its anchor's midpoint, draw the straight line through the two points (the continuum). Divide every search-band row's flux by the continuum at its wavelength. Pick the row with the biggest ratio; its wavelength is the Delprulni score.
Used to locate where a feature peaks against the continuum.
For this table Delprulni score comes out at 8892.75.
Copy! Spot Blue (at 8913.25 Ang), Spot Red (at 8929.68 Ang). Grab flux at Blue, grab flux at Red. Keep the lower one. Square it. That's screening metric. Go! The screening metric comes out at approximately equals 320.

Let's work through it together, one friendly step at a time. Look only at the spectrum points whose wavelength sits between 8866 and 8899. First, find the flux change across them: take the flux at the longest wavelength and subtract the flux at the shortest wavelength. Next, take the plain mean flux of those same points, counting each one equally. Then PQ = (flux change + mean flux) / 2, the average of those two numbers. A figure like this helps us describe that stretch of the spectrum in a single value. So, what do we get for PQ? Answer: 11.1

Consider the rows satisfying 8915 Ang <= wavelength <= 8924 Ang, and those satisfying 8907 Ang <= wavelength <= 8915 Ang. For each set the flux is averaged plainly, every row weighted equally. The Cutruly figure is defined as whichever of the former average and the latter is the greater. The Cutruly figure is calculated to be 18.2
